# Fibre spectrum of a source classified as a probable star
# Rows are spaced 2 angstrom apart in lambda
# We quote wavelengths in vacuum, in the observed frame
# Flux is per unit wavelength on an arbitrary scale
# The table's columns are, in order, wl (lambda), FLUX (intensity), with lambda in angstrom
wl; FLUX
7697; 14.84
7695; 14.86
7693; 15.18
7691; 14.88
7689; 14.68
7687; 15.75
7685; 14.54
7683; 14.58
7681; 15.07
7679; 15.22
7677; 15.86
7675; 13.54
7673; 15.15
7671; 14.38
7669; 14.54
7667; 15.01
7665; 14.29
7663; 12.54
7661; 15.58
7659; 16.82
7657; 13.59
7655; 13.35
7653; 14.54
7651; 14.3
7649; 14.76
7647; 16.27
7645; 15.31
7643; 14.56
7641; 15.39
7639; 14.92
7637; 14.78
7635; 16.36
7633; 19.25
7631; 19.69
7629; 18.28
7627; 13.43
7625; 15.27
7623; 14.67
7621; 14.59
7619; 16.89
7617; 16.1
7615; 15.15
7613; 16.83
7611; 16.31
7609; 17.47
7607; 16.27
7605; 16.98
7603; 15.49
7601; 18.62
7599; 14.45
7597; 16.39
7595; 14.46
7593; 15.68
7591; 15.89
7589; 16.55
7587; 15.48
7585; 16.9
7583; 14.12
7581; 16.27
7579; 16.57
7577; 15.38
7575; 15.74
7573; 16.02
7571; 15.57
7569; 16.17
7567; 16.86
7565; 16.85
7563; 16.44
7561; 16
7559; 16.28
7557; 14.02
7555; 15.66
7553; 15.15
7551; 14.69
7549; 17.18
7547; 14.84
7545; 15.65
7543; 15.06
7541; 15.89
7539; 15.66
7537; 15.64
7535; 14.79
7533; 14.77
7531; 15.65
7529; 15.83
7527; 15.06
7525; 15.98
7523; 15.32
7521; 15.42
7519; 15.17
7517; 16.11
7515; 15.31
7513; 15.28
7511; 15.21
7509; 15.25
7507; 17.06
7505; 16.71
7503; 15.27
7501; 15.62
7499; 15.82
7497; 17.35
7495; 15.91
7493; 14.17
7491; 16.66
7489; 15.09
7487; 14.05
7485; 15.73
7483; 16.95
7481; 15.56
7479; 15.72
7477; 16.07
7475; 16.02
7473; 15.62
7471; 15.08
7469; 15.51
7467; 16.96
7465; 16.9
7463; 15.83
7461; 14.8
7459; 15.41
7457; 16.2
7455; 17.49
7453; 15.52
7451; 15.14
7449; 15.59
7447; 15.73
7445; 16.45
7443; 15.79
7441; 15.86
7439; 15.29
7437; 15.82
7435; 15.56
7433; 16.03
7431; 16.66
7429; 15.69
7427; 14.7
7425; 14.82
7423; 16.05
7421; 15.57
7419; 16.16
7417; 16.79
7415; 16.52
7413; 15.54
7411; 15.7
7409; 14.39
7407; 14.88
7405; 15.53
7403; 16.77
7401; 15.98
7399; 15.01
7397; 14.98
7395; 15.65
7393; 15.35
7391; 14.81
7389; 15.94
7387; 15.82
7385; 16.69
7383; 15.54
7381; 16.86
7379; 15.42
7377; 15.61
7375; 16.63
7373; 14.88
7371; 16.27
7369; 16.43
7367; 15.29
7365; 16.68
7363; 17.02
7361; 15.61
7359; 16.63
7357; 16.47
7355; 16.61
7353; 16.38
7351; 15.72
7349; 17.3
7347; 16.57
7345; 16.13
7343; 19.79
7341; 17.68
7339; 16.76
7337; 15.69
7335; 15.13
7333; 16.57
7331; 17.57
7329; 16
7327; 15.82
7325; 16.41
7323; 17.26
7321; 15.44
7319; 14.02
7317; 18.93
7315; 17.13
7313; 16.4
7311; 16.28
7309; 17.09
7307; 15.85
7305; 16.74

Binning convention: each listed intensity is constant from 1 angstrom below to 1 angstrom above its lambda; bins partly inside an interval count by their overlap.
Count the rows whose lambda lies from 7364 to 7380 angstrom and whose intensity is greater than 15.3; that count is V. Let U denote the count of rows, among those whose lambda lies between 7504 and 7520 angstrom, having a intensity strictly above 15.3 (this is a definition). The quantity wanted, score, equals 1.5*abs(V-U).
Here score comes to 3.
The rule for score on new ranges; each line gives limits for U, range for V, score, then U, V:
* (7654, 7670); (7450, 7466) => 6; 2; 6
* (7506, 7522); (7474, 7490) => 3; 4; 6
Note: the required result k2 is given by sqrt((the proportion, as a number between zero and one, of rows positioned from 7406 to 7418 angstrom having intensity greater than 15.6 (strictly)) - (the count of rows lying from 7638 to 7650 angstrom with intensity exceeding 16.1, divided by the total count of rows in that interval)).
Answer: 0.6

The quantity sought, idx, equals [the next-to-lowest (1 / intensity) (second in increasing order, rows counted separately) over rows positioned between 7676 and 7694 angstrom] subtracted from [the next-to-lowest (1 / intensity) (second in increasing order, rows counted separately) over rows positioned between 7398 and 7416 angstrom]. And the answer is -0.0030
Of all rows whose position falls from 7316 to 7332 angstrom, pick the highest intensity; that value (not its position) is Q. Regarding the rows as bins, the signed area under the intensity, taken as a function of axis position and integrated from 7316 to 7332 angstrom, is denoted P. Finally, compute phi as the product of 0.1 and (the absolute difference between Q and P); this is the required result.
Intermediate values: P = 263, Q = 18.93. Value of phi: 24.4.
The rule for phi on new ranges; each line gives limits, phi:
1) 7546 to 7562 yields 23.0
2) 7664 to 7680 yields 22.0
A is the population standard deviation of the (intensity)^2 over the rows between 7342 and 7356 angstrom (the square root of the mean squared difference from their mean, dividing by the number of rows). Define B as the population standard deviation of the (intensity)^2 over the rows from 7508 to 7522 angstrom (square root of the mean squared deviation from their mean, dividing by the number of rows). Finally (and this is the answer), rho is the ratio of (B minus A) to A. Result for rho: -0.8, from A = 45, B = 9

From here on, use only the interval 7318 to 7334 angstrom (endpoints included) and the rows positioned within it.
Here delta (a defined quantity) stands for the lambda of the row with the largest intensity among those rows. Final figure 7331 angstrom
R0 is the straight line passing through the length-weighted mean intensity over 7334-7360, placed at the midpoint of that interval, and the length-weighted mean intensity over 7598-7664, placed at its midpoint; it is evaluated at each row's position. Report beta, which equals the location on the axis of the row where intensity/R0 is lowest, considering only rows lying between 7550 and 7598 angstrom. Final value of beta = 7557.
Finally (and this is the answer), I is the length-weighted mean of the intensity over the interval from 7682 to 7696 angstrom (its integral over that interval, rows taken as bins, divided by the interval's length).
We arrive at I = 14.9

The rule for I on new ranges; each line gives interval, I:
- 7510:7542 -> 15.4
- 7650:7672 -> 14.4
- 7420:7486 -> 15.8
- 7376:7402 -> 15.7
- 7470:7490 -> 15.6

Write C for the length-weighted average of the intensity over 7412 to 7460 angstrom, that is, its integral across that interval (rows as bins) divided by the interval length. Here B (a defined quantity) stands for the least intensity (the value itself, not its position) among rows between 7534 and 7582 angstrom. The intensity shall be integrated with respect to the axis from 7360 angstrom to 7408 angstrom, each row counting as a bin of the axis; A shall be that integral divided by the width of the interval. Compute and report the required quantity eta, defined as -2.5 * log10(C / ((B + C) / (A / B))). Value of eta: 0.56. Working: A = 15.8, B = 14.02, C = 15.8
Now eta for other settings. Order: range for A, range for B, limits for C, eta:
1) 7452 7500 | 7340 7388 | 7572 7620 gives 0.64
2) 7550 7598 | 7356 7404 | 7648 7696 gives 0.69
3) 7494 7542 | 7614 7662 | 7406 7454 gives 0.49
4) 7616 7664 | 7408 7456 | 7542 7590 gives 0.62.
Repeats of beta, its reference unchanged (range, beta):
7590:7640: 7627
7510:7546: 7533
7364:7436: 7409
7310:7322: 7319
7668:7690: 7675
